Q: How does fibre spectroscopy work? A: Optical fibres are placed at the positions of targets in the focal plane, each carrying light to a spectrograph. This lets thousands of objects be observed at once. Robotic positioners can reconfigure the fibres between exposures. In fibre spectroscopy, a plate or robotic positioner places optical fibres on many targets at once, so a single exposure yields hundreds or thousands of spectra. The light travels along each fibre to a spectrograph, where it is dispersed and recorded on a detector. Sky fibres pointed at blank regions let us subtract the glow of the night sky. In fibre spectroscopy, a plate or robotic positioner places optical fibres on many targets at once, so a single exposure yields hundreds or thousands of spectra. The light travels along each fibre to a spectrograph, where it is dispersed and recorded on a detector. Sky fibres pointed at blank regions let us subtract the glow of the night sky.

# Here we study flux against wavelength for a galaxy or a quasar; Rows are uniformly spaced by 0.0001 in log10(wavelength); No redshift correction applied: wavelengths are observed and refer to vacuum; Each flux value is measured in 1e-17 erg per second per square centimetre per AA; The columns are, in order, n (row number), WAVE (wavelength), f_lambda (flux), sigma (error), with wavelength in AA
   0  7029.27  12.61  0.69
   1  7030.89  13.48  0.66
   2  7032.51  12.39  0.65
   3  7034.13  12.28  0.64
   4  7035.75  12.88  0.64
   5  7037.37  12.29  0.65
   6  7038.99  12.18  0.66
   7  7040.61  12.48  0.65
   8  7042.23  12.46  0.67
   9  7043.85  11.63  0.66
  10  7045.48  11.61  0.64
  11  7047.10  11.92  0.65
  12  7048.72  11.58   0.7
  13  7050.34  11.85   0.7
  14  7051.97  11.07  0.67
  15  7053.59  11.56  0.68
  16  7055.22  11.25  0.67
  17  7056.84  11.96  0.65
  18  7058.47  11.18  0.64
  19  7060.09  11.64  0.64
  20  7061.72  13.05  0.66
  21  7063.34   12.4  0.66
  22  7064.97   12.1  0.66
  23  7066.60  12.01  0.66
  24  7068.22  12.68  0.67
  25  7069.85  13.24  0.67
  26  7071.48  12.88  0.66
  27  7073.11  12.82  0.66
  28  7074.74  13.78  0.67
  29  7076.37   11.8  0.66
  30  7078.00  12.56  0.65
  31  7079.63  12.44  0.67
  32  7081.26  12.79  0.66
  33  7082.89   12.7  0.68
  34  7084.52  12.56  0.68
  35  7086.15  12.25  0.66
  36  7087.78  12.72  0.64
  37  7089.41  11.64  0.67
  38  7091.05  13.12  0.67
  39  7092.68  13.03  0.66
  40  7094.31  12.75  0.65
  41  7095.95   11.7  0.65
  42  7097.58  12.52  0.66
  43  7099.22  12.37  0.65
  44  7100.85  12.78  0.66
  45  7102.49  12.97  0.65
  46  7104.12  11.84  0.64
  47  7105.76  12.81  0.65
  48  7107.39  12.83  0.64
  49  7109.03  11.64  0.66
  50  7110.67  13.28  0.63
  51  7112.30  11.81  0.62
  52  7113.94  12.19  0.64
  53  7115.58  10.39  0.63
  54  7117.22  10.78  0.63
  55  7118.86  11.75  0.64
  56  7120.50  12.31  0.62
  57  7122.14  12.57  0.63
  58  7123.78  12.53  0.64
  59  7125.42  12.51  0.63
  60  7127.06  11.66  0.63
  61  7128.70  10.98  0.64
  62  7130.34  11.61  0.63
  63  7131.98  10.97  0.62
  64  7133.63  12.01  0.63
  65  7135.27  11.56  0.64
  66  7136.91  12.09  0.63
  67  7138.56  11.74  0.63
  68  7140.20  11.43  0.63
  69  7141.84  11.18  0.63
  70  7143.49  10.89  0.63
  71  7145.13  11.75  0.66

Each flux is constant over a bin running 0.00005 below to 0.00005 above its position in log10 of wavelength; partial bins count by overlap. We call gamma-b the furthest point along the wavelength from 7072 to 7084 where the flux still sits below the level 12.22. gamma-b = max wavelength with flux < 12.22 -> 7076.37 AA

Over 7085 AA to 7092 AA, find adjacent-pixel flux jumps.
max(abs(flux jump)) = 1.5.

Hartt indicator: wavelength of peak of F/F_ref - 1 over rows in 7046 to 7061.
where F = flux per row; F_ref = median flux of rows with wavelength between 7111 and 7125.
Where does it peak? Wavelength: 7056.84 AA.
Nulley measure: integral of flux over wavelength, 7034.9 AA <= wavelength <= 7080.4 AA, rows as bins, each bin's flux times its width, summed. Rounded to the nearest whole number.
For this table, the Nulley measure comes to 555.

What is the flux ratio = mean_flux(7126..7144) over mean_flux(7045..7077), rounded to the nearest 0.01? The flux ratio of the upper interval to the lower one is 0.95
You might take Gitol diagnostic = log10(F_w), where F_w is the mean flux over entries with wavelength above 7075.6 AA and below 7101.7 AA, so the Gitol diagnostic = 1.10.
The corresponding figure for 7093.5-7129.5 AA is 1.08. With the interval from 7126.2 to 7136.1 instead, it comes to 1.06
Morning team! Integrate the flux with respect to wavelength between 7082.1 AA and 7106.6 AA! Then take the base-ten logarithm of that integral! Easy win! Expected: 2.5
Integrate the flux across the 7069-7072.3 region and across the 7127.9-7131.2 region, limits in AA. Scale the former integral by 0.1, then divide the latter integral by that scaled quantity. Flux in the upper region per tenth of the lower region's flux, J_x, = 8.7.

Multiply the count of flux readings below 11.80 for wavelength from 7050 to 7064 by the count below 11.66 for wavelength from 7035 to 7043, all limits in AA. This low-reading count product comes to 0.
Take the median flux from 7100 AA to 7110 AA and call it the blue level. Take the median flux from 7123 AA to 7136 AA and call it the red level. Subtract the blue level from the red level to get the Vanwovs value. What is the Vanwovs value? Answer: -1.2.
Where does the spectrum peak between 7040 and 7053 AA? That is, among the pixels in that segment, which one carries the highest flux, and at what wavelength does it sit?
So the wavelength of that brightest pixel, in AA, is 7040.61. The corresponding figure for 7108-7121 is 7110.67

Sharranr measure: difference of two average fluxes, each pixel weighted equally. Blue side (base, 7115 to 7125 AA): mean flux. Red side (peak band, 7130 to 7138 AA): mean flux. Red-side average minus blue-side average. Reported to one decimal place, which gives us -0.1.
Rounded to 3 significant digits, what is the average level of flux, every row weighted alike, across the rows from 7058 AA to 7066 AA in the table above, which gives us 12.1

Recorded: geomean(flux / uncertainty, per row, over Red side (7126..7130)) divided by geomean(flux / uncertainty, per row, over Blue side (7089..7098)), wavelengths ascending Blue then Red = 0.945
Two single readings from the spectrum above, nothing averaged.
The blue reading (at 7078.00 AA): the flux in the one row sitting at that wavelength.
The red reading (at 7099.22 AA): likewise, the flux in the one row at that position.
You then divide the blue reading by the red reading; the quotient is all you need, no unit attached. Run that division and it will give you 1.02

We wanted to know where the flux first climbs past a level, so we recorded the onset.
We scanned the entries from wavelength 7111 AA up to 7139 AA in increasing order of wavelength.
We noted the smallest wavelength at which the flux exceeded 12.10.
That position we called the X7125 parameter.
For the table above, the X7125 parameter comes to 7113.94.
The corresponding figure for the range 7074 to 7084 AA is 7074.74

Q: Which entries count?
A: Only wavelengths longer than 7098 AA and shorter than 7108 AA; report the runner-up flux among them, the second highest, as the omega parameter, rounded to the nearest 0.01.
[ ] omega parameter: 12.83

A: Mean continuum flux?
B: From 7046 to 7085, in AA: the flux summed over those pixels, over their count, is 12.2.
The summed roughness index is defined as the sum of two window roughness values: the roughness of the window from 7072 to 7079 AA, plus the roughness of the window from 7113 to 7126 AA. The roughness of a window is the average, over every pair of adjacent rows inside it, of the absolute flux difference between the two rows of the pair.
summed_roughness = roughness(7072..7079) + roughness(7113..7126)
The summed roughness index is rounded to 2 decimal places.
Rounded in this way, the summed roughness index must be 1.81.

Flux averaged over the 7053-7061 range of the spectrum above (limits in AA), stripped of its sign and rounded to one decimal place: 11.5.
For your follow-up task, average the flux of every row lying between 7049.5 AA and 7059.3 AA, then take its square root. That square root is 3.39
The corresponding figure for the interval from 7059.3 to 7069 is 3.51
